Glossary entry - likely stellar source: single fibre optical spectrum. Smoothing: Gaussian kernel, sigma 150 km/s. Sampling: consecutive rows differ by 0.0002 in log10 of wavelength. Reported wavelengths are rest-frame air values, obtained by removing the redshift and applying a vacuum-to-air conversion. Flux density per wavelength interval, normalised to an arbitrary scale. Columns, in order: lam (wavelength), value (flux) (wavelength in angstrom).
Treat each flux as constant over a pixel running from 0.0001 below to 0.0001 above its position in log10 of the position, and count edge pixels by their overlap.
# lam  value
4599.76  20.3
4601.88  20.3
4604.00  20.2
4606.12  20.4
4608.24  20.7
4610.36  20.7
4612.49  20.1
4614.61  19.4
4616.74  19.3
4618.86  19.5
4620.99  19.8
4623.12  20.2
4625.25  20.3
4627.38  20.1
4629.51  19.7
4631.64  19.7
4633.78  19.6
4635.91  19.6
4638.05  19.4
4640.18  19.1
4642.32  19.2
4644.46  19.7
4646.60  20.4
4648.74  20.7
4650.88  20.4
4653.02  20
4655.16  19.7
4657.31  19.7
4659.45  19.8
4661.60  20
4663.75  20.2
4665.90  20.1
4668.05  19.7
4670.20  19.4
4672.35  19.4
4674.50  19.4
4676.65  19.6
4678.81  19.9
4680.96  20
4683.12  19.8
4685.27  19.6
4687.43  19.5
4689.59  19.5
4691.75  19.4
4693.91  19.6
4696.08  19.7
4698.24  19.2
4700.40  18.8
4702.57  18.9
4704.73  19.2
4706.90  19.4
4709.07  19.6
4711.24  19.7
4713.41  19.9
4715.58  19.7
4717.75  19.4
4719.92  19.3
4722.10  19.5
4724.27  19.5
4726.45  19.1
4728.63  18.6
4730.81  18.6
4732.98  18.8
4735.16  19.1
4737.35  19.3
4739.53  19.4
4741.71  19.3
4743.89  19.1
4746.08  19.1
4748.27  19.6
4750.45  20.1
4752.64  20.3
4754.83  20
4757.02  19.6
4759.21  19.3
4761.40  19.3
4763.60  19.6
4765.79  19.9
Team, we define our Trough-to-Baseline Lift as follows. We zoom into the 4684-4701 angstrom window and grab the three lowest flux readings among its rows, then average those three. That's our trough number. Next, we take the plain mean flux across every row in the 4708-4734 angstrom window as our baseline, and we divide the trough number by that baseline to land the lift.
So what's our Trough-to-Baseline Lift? 0.991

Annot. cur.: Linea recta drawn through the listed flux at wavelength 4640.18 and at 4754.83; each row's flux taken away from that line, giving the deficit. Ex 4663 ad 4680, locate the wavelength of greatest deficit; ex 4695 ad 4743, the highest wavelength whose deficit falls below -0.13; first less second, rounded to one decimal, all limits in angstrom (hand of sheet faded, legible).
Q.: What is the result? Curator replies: -38.9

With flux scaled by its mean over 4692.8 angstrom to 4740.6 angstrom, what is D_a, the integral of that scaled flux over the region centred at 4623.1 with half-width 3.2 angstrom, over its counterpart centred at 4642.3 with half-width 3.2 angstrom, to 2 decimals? 1.04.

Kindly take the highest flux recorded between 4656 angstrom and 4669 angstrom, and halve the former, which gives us 10.1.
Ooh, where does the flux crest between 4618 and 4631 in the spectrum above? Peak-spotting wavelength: 4625.25 angstrom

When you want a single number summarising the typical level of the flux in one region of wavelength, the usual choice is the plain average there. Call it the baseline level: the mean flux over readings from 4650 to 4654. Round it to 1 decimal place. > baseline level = 20.2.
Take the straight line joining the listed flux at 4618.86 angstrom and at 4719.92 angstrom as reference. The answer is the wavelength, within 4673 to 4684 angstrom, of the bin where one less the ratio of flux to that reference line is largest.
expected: 4674.50 angstrom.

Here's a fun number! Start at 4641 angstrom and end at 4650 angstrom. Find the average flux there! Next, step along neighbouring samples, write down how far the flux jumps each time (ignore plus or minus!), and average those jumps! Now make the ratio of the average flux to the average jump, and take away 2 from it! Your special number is 38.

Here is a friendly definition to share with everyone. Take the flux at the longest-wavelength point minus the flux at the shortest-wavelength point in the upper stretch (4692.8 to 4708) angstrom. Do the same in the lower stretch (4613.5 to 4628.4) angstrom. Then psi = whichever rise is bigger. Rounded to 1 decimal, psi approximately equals 0.7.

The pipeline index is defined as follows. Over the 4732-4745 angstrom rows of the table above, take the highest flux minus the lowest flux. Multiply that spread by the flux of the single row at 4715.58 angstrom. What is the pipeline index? 12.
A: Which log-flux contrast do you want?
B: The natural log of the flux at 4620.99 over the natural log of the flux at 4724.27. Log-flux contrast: 1.005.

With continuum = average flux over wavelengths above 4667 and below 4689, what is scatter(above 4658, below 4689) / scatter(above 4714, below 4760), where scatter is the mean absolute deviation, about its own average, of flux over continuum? 0.70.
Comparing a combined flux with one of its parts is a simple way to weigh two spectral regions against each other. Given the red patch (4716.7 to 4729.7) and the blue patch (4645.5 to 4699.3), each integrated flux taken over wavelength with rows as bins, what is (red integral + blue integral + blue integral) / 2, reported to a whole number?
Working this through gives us 1190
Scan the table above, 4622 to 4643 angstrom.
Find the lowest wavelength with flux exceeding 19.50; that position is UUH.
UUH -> 4623.12 angstrom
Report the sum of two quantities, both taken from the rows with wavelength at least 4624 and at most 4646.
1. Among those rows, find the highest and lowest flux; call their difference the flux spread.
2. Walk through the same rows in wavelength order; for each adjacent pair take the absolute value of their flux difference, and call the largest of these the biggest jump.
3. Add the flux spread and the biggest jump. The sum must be 1.70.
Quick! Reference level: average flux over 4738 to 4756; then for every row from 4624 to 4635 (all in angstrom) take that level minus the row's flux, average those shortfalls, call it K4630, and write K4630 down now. -0.27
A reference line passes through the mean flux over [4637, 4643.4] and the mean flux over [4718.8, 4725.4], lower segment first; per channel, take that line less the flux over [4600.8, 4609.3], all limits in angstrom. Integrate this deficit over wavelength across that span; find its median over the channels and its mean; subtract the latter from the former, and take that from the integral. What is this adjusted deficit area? -11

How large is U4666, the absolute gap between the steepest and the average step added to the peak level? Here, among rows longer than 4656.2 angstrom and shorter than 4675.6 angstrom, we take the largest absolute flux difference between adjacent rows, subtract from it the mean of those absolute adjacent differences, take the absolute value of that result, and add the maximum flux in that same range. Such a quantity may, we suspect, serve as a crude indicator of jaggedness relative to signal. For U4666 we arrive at 20.4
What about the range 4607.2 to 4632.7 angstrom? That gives 21.1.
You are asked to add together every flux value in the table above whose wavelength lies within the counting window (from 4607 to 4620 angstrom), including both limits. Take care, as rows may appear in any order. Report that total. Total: 119.7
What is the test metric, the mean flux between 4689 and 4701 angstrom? 19.4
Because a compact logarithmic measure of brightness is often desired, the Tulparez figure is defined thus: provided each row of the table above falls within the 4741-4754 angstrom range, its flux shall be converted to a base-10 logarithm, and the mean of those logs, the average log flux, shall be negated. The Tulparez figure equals -1.29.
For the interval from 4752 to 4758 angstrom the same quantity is -1.30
